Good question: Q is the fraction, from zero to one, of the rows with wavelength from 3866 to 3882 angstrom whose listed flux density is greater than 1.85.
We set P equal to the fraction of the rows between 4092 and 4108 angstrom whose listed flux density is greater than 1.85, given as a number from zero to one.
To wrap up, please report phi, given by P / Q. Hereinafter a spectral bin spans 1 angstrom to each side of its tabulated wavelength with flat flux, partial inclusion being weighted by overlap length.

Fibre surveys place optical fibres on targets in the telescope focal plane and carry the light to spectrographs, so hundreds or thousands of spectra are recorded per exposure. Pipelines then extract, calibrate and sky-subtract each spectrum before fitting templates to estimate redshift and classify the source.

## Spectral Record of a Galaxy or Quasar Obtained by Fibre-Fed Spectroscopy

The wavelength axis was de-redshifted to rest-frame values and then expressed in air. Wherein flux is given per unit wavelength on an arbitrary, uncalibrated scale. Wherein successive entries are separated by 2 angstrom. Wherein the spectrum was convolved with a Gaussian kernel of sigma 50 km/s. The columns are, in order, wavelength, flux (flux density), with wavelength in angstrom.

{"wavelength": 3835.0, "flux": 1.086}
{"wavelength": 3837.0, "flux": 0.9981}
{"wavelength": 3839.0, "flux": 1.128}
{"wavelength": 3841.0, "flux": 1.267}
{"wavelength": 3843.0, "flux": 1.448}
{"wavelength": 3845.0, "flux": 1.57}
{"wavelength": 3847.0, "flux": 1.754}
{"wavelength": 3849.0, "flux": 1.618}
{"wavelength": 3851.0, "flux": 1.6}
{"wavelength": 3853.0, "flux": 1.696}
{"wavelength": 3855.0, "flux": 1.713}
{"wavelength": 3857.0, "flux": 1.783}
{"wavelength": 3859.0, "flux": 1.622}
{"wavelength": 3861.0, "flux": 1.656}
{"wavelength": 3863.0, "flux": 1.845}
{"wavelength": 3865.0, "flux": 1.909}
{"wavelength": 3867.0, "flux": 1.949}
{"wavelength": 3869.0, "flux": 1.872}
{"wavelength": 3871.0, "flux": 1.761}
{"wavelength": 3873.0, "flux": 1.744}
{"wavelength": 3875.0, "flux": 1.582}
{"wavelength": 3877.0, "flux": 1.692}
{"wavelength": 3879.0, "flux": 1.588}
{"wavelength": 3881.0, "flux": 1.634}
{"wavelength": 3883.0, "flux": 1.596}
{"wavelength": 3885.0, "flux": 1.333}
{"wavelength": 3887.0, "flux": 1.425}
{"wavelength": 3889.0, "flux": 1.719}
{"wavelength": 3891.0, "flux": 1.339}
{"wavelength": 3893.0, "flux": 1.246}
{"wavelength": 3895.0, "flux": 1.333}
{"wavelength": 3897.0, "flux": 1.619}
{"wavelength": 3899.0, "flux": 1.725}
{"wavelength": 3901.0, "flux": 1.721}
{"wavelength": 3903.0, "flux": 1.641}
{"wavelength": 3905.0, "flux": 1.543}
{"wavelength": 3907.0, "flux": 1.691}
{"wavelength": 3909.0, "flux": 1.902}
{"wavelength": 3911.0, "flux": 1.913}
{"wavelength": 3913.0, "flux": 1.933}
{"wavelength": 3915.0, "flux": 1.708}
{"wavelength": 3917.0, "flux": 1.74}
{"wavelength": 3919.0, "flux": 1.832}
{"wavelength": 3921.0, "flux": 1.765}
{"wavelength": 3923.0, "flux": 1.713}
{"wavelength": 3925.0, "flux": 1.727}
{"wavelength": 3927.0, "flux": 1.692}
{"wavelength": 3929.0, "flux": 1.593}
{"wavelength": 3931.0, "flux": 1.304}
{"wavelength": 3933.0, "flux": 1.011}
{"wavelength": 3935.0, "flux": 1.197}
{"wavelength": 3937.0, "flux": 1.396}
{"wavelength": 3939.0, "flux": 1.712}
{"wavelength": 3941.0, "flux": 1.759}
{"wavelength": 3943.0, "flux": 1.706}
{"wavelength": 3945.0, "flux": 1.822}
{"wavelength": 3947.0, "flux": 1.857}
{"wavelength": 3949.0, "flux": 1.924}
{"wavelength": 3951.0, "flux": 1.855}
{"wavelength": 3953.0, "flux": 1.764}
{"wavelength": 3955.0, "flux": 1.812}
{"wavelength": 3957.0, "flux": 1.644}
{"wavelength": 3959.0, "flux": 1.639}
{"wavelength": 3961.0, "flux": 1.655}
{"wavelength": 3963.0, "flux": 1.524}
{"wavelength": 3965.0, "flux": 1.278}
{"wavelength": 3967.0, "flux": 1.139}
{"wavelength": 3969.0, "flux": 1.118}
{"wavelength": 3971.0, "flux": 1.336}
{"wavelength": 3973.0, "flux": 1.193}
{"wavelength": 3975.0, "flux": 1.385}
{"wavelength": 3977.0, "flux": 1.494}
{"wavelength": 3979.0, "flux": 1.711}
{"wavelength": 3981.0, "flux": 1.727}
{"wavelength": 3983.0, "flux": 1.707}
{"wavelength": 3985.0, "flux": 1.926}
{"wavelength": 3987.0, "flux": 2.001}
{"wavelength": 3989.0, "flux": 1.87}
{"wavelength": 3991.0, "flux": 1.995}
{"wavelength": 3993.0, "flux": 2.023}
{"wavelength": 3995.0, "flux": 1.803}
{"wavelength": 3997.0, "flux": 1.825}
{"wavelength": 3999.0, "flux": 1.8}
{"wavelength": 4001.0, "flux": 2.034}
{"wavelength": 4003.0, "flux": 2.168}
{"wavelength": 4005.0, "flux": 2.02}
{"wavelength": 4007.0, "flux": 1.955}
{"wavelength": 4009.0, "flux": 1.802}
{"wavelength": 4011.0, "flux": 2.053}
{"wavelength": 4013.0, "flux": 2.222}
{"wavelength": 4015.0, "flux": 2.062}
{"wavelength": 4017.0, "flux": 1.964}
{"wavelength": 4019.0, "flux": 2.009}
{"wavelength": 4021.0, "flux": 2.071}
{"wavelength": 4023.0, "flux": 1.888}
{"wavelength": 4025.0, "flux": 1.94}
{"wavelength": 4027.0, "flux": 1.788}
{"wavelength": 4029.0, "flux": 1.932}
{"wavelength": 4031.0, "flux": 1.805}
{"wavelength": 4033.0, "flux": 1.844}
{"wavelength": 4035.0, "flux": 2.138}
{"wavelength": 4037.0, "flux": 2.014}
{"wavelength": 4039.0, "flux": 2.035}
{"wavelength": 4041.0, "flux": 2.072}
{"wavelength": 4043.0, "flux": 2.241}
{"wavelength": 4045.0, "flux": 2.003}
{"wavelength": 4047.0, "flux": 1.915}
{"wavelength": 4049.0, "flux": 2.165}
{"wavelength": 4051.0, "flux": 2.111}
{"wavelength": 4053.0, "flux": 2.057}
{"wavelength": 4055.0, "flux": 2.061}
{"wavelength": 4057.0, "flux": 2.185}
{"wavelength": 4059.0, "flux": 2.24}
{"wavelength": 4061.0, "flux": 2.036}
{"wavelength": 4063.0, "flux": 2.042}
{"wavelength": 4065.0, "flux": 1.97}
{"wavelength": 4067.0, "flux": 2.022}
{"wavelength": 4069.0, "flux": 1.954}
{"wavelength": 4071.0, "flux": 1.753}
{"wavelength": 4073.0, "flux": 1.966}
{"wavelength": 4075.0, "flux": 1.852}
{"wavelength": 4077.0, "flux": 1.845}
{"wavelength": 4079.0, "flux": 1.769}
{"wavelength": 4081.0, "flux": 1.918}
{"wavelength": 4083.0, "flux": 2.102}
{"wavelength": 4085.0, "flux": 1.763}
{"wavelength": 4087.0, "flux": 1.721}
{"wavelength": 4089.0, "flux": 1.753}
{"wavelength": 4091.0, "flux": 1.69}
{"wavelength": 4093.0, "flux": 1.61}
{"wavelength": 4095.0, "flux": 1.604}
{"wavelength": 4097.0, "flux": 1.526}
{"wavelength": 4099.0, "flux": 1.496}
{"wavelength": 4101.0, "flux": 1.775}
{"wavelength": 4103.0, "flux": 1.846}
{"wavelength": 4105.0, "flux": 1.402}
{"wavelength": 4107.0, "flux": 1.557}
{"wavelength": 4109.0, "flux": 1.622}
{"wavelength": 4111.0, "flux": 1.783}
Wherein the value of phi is 0.00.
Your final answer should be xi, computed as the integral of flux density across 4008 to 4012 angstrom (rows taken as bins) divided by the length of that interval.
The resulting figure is 1.93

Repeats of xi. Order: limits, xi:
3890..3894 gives 1.29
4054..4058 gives 2.12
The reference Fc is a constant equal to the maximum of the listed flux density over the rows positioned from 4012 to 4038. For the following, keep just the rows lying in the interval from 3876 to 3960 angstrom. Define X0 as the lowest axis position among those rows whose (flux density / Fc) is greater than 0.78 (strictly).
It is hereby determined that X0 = 3909.0 angstrom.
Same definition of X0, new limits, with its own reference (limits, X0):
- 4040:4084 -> 4041.0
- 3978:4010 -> 3985.0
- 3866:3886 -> 3867.0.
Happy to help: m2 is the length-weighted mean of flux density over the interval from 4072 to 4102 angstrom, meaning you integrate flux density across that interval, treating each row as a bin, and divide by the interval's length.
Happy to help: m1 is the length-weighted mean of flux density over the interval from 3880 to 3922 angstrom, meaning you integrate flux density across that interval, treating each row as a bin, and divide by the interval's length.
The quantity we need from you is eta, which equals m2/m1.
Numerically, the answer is 1.08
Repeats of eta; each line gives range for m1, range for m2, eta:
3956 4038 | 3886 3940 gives 0.89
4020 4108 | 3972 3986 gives 0.84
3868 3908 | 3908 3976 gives 1.01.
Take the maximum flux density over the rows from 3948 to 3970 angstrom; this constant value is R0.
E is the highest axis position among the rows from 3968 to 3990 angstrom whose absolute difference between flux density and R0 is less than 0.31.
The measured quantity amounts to 3989.0 angstrom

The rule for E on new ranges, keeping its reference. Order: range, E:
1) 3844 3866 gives 3865.0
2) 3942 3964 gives 3961.0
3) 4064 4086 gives 4085.0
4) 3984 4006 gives 4005.0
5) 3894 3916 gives 3915.0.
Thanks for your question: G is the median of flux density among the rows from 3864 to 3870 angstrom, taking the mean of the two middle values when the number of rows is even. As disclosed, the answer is 1.91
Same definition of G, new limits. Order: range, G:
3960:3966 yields 1.52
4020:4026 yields 1.94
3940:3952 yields 1.84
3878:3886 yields 1.59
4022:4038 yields 1.91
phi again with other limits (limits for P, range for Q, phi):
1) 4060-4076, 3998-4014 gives 1.17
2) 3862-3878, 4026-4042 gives 0.60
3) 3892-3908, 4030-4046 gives 0.00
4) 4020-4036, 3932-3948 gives 5.00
